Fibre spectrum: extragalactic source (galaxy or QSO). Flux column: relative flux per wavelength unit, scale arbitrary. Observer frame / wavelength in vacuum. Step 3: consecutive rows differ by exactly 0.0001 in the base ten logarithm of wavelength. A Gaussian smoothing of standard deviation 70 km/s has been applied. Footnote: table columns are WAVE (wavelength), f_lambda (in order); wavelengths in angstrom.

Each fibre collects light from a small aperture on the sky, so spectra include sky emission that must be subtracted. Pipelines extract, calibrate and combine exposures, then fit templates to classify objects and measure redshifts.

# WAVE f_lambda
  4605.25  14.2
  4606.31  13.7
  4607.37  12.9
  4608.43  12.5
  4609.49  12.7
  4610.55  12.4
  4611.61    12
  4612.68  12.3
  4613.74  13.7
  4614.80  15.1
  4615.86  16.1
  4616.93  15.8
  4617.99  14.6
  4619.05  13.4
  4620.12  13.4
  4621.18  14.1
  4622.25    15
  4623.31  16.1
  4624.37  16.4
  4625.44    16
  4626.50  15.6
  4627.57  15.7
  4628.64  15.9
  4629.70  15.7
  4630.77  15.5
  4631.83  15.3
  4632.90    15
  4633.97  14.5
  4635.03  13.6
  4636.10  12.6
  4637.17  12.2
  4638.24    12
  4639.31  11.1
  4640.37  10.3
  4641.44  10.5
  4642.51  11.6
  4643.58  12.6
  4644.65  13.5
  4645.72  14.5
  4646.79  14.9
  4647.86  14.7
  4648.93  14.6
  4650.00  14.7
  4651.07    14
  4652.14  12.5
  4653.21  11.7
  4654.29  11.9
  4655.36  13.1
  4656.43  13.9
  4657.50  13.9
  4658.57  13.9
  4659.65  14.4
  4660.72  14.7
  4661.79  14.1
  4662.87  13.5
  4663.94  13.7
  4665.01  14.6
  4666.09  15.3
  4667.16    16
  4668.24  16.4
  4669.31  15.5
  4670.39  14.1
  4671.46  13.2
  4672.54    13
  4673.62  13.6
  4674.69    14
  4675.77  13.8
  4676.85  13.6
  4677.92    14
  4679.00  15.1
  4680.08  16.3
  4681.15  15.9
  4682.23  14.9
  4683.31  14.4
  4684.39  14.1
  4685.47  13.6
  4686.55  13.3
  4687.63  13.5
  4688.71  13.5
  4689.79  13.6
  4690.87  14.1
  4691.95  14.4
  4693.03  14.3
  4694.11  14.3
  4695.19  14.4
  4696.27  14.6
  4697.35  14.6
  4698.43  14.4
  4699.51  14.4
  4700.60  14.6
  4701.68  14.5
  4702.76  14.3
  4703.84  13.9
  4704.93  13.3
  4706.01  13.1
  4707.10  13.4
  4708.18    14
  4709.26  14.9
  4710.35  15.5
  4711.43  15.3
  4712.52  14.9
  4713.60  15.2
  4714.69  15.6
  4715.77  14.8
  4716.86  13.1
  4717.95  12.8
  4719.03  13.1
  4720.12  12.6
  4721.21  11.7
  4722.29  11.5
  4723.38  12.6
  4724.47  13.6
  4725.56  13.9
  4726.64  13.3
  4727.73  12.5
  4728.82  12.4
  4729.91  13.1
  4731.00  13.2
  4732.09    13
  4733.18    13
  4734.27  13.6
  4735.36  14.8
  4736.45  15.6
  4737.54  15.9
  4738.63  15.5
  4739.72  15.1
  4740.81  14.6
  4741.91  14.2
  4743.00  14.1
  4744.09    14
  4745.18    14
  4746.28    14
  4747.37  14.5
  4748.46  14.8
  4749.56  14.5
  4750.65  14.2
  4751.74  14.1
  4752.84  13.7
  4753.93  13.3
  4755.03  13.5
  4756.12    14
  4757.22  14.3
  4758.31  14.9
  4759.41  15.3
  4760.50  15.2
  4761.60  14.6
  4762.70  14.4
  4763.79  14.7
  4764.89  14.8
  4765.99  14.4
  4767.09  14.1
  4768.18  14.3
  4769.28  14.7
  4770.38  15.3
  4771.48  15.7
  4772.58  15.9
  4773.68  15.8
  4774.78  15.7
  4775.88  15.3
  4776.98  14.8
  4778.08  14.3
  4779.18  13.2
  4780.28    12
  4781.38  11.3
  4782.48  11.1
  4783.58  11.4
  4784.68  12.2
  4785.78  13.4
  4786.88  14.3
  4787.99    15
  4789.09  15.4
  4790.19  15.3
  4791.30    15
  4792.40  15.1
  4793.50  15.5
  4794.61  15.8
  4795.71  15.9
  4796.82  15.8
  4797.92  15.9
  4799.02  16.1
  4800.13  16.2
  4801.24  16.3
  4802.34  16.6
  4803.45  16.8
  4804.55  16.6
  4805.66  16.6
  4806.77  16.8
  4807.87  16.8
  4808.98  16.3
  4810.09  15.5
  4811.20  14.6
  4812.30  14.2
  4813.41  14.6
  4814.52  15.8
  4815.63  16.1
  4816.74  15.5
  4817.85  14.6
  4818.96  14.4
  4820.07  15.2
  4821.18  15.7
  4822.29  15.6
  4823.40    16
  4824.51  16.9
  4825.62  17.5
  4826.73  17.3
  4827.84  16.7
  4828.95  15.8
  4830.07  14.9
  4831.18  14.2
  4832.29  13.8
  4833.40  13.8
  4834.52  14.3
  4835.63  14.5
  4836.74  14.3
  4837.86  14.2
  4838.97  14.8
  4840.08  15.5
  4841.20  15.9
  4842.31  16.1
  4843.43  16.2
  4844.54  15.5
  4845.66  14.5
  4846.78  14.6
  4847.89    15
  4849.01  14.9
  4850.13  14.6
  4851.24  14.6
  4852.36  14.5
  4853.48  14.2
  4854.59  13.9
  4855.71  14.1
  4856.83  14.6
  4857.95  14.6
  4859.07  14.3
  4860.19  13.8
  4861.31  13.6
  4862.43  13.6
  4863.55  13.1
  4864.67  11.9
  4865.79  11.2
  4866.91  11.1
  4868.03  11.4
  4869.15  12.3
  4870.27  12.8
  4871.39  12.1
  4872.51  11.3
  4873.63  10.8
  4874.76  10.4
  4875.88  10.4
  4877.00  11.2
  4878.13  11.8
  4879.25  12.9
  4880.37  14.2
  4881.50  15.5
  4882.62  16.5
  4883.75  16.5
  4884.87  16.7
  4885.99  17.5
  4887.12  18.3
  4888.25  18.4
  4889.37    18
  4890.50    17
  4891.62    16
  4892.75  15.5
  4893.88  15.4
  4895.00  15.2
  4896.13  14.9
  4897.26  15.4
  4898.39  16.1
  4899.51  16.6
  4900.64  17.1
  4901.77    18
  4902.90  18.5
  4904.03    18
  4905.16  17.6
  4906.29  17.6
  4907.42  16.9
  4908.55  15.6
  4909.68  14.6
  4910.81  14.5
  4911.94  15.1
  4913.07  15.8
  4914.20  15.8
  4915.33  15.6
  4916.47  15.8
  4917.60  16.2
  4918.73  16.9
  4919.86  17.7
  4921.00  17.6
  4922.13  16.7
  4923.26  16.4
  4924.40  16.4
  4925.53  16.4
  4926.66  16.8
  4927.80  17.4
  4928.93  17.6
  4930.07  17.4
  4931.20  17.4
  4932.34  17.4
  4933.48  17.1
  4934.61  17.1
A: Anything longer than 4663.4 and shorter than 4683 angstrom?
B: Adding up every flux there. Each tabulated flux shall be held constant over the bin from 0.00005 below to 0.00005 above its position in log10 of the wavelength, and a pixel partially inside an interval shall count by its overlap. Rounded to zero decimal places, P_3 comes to 263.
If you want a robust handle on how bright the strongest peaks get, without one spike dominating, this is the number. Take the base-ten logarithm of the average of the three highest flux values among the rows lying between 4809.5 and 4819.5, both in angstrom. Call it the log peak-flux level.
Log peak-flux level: 1.20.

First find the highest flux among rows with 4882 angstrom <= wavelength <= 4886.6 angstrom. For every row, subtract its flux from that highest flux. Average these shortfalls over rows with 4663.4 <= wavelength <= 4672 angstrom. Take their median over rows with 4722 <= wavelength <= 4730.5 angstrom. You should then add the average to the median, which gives 7.3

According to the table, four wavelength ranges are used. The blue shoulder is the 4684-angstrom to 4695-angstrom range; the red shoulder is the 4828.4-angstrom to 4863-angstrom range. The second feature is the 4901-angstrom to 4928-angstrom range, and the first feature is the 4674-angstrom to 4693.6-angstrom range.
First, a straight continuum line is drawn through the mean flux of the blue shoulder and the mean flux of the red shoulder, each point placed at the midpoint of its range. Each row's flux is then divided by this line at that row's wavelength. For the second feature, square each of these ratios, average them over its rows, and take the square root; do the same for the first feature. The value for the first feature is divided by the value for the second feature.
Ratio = 0.93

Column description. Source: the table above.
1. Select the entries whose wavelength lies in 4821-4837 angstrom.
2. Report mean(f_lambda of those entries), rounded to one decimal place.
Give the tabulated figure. 15.4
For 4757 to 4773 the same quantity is 14.8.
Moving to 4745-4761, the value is 14.3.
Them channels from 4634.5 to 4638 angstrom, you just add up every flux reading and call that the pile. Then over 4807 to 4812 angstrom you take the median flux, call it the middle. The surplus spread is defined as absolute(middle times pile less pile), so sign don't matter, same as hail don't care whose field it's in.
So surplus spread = 572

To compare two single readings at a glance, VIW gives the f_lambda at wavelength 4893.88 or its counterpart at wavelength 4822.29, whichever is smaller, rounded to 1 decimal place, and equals 15.4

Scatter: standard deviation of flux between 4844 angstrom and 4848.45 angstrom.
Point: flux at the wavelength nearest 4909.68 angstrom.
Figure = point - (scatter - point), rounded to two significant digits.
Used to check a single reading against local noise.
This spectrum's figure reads 29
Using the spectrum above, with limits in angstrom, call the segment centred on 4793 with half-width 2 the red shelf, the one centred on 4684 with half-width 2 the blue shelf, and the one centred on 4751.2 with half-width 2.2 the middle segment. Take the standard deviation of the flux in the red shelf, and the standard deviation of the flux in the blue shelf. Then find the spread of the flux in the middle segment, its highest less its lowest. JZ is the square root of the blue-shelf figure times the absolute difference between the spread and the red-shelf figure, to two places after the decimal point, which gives 0.48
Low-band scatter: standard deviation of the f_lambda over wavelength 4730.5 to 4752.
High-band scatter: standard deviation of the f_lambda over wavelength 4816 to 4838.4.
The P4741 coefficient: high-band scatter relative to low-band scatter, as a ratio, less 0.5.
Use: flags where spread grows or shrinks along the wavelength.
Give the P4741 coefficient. 0.93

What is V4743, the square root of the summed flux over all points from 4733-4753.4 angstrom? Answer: 16.6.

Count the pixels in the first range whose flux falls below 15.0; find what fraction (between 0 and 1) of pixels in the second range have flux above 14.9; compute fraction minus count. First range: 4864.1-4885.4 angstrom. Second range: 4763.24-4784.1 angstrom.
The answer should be -14.7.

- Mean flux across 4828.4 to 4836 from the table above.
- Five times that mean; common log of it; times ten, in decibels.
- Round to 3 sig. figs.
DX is 18.6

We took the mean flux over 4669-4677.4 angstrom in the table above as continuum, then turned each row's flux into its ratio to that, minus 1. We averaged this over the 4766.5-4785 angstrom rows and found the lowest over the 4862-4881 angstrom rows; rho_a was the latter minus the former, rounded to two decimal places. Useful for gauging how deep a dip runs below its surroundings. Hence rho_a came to -0.26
